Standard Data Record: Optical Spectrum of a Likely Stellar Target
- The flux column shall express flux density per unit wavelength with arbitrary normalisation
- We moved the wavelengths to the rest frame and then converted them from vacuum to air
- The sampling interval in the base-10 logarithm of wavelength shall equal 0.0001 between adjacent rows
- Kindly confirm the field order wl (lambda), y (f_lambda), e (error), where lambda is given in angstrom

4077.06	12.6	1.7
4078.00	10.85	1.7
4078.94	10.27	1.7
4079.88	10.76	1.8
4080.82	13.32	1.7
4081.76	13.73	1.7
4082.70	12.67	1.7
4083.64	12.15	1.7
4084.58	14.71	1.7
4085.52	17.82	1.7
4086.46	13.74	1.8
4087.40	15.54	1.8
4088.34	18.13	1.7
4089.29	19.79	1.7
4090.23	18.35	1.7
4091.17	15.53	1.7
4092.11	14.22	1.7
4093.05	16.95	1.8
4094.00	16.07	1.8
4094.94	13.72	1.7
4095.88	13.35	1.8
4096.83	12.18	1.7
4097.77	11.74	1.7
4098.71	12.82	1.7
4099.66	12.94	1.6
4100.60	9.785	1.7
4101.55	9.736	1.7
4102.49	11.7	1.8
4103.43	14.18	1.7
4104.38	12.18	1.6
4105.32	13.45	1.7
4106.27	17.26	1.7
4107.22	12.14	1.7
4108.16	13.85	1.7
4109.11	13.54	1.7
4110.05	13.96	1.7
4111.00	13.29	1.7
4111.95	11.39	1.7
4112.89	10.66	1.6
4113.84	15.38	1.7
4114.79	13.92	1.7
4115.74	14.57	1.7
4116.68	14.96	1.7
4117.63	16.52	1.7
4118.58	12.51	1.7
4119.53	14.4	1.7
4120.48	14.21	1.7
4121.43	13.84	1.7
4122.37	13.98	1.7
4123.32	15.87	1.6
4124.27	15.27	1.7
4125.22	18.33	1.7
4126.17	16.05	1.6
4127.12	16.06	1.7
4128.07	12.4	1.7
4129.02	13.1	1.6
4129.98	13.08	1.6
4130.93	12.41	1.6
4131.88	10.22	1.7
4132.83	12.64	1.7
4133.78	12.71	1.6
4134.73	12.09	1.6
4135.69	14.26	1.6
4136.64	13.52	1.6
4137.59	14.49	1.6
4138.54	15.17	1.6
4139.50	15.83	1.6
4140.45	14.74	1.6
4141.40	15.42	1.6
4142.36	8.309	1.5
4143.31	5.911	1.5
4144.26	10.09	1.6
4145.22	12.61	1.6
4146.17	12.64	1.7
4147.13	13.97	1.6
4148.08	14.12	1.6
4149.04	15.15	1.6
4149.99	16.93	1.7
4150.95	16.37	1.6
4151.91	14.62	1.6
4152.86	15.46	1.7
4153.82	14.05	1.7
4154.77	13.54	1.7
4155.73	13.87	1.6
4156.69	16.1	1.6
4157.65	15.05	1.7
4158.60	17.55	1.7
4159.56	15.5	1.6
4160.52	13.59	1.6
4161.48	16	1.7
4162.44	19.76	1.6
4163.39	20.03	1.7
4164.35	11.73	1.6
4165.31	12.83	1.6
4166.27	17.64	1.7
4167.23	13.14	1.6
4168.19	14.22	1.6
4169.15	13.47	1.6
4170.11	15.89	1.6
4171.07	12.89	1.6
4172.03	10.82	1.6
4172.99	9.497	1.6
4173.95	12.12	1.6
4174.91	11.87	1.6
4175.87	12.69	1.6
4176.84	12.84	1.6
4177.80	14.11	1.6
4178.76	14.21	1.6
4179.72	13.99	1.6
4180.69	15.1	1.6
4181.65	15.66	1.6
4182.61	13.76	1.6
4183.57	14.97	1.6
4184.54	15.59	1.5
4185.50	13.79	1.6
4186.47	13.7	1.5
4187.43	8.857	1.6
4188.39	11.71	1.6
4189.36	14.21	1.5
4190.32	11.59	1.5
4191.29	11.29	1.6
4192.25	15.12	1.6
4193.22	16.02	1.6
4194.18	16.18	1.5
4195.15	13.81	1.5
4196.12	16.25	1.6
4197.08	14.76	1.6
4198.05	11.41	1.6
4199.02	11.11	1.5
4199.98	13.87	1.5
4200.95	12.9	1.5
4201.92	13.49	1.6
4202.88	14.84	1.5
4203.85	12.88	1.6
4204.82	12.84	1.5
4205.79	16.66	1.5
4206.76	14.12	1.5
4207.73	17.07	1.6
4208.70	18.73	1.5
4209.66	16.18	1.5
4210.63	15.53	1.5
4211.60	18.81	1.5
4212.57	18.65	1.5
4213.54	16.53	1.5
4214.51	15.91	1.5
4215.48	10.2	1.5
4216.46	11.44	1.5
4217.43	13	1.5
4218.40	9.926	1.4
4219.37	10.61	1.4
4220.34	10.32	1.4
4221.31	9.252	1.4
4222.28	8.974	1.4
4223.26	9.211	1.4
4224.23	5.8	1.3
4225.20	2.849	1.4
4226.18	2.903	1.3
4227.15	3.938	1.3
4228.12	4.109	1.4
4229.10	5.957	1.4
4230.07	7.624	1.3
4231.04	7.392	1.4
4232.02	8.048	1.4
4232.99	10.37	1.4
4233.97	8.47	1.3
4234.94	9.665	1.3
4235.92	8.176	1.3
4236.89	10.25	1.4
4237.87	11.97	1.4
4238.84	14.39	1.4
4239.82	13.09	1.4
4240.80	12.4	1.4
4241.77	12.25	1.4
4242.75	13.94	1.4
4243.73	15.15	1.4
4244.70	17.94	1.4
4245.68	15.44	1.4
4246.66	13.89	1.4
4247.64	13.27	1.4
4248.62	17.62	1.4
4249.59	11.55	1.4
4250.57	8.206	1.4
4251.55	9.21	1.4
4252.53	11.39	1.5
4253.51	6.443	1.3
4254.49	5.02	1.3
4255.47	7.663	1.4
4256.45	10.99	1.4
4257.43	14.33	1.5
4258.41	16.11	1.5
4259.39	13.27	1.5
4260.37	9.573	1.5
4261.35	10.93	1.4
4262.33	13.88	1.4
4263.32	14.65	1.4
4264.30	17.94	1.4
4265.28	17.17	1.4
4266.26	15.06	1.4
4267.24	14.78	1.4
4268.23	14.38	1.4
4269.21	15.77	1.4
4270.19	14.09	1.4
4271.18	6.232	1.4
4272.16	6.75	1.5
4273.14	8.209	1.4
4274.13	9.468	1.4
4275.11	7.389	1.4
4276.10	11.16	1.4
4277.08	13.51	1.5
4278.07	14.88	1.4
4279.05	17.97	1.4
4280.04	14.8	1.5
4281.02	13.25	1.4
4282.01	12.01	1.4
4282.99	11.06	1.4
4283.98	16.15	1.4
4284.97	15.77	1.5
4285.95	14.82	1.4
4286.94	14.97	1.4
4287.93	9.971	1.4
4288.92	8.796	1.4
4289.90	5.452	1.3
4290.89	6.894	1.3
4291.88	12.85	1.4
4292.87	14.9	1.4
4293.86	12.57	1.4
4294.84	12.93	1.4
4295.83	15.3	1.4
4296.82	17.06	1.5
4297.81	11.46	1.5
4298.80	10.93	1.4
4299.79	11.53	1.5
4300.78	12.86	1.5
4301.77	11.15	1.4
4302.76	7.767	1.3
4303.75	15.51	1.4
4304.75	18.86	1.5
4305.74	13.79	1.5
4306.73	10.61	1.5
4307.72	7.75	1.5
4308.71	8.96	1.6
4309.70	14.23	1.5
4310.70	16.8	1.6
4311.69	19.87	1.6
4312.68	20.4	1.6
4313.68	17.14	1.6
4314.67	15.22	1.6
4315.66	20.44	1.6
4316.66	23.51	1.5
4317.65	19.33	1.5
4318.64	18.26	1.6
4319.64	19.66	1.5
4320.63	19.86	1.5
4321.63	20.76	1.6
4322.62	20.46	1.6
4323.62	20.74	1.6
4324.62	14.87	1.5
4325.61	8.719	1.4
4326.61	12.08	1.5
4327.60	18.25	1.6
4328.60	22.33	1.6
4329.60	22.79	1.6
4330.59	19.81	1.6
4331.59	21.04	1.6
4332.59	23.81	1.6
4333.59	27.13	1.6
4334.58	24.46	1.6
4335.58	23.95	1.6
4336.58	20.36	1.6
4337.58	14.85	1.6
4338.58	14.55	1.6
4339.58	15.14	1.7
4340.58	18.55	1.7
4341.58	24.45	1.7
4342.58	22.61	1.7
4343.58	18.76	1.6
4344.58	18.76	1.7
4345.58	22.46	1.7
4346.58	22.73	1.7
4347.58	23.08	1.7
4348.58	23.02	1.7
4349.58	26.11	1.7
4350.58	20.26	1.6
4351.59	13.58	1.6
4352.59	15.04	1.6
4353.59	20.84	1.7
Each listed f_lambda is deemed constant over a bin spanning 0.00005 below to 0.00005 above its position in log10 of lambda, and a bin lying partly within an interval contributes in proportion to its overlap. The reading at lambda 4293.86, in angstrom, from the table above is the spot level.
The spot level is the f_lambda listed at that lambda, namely 12.57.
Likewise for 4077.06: 12.6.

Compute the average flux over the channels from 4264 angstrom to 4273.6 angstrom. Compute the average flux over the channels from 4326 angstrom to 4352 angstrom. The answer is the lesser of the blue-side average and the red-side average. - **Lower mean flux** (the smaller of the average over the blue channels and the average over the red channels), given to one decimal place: 13.0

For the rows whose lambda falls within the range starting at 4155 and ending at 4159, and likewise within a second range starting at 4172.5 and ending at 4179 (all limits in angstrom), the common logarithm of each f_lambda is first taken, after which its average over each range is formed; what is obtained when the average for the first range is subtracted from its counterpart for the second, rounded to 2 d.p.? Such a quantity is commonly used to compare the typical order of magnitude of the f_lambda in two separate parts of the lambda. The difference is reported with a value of -0.10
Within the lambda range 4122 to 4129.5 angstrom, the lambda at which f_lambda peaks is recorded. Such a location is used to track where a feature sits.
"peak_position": 4125.22 angstrom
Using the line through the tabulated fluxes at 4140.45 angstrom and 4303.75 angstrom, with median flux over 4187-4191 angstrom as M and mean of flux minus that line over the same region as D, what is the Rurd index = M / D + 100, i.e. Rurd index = 97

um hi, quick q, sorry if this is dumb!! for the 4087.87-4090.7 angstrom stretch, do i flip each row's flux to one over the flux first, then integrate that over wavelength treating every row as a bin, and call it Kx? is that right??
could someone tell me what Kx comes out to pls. 0.151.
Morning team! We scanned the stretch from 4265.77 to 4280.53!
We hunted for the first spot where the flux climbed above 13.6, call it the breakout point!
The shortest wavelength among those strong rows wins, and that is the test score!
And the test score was 4266.26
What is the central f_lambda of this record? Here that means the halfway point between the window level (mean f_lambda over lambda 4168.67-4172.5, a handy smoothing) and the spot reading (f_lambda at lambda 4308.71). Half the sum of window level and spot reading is 11.1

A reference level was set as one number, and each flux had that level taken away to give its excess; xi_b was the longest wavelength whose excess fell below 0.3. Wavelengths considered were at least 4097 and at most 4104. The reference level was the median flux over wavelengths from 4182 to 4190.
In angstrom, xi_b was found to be 4102.49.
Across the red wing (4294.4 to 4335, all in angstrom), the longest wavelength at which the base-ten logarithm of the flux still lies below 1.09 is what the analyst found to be 4326.61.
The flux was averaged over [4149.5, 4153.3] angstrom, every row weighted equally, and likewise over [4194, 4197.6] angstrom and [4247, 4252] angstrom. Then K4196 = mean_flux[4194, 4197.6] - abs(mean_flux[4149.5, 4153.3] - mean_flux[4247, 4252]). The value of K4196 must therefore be 11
